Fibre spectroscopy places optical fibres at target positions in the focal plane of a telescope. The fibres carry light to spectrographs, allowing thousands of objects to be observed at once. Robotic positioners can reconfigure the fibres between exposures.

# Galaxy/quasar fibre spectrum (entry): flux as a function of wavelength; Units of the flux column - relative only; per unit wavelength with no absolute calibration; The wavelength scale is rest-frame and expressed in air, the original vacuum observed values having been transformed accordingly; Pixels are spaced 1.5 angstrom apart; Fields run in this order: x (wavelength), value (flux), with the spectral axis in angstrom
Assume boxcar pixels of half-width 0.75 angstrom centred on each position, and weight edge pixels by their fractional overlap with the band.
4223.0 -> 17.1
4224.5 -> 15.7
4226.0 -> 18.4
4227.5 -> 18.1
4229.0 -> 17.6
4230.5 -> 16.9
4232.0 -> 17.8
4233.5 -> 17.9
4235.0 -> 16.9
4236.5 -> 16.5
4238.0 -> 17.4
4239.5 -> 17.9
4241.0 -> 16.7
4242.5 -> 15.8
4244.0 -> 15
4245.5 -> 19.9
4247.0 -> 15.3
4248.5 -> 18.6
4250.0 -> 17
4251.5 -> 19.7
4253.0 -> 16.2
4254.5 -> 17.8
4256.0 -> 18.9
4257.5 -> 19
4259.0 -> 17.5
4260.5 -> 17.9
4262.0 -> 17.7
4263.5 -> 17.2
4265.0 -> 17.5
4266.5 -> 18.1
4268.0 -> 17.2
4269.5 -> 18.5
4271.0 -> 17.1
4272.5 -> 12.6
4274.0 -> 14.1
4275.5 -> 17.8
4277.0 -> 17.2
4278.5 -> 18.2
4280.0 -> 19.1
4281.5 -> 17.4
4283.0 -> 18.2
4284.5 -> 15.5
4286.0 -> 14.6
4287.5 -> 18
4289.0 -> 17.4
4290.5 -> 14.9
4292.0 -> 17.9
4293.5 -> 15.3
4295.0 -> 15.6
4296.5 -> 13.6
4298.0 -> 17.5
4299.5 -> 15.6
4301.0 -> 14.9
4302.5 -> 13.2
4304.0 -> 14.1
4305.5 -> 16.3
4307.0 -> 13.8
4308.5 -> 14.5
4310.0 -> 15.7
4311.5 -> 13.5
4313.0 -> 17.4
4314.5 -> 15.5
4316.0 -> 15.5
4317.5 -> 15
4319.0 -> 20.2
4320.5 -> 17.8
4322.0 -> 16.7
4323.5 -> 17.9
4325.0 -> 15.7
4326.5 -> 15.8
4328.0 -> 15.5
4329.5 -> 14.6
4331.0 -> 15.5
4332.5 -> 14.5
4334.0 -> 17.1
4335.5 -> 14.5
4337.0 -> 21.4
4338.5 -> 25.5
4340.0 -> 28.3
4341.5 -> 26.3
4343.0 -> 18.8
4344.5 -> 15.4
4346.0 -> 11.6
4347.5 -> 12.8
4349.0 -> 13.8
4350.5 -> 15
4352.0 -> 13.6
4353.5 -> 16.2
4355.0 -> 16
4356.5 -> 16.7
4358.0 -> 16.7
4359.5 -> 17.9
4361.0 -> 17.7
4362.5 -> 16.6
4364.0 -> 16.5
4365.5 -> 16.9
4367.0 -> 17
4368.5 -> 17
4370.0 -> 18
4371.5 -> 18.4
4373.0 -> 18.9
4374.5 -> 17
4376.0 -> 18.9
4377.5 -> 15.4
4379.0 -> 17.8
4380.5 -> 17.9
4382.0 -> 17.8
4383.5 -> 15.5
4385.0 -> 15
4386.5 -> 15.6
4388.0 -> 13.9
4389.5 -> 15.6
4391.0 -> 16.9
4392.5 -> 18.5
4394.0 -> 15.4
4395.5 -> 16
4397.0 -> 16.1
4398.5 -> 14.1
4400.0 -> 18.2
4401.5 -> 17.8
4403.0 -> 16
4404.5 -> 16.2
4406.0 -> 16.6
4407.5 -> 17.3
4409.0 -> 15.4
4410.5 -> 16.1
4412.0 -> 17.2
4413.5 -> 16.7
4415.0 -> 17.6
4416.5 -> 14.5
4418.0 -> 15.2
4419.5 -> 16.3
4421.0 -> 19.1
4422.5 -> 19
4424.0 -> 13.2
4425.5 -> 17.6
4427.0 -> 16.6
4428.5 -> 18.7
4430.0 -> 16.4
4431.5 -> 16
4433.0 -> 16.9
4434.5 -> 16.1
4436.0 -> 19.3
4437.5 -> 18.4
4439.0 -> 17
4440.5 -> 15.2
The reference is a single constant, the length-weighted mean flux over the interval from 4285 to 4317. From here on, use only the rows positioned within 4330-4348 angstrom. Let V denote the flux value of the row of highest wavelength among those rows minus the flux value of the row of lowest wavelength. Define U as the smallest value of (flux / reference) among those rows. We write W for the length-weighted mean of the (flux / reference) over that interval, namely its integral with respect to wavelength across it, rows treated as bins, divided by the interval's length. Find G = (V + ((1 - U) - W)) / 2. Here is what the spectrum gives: -1.8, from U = 0.75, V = -2.7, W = 1.20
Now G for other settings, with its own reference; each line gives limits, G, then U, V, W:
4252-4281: 1.0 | 0.81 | 2.9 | 1.12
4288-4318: -1.6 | 0.85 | -2.4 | 0.99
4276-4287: -1.8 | 0.94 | -2.6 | 1.11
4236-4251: -0.3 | 0.97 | 0.5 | 1.10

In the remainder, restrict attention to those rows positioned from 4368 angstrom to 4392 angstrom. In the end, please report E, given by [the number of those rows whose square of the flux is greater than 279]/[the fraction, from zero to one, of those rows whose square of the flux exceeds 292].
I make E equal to 23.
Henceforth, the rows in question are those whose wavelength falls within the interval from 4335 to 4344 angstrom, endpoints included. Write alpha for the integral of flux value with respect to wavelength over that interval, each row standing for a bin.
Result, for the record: 202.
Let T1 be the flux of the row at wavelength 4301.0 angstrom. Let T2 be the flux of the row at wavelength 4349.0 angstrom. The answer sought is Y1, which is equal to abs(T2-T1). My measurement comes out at 1.1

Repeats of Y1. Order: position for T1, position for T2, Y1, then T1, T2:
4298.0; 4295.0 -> 1.9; 17.5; 15.6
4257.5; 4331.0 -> 3.5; 19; 15.5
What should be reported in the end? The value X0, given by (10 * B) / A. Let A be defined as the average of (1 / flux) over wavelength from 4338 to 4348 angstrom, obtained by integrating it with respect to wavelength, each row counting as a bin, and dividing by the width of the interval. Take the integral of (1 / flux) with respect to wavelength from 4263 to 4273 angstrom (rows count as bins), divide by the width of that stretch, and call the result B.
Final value 10.6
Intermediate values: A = 0.0563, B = 0.0596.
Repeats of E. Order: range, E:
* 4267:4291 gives 16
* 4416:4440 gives 21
